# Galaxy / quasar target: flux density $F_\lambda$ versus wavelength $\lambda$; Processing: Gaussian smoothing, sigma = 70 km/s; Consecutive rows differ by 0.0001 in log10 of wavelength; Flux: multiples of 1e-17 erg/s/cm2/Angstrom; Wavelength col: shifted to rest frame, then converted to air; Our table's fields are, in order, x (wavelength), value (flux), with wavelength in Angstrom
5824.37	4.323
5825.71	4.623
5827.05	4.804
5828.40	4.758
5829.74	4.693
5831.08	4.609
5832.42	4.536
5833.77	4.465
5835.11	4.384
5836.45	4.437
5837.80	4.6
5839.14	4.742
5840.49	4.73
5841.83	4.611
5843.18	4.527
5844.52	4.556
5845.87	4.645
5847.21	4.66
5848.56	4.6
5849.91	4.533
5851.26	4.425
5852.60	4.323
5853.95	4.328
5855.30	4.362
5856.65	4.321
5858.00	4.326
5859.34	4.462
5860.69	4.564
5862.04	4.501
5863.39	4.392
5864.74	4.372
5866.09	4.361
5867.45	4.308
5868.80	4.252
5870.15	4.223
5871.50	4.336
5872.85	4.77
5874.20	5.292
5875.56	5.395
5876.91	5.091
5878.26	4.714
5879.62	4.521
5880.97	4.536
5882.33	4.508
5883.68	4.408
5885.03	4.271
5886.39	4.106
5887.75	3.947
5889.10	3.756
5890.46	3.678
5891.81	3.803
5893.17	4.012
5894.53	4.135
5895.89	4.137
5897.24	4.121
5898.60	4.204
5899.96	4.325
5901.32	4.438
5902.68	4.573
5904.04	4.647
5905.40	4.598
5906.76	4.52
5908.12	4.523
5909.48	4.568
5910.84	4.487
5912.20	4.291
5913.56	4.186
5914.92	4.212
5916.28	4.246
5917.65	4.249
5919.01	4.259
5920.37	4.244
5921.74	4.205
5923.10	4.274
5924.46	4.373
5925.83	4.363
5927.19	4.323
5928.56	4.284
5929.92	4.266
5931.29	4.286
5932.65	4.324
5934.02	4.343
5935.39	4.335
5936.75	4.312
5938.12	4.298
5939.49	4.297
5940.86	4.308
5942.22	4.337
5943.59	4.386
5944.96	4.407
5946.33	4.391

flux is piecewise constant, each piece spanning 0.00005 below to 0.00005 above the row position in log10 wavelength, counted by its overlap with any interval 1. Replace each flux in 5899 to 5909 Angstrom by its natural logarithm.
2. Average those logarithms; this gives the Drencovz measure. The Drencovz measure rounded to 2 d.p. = 1.51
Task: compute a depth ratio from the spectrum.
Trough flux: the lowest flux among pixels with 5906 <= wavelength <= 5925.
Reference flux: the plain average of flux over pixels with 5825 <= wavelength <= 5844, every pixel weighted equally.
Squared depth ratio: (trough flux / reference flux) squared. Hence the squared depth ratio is 0.83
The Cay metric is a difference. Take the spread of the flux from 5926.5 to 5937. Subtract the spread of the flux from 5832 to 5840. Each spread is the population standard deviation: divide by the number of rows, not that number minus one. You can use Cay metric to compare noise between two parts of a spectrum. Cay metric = -0.09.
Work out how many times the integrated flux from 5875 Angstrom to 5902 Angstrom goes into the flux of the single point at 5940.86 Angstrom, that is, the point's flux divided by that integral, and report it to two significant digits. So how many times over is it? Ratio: 0.037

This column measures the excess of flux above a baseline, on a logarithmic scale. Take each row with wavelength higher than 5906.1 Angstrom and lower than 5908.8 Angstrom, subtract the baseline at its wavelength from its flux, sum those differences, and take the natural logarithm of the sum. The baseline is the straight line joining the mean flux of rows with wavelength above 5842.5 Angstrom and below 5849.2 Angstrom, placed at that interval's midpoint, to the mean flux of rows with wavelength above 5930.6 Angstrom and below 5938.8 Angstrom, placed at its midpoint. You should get -1.4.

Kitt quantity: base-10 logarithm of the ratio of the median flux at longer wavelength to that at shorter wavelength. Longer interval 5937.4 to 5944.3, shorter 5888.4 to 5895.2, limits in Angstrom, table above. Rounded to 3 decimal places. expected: 0.054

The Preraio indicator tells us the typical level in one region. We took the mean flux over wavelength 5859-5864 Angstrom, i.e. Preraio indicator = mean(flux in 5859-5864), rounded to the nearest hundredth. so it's 4.48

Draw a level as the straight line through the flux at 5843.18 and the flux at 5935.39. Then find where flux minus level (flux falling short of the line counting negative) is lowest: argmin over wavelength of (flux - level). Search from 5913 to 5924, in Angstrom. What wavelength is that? 5913.56 Angstrom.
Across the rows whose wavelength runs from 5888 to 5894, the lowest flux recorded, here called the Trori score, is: 3.678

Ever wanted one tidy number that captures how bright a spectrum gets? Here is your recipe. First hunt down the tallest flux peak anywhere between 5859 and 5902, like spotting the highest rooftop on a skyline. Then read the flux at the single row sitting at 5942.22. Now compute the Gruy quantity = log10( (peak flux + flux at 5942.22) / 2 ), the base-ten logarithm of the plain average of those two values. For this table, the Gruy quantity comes 0.69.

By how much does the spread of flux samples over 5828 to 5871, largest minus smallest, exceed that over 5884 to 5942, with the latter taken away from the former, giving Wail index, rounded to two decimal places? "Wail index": -0.43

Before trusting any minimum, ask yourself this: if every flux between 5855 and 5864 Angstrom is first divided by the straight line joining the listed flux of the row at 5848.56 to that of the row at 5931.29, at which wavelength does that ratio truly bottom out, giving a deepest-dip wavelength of 5856.65 Angstrom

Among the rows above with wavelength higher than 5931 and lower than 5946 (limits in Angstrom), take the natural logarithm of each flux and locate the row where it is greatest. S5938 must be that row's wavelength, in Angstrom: 5944.96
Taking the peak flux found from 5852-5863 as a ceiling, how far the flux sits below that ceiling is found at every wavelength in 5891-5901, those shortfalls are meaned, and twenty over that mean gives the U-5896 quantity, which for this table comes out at 44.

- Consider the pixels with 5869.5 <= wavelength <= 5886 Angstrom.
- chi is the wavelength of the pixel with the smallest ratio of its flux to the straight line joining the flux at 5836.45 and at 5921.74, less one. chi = 5870.15 Angstrom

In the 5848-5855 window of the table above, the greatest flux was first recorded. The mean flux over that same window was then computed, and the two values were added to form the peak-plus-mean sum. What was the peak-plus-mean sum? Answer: 9.0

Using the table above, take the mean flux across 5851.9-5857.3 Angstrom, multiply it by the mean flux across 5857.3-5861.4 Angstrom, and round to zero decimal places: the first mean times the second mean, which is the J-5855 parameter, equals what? 19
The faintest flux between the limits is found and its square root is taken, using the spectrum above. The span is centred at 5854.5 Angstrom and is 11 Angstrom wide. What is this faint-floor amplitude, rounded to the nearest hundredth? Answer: 2.08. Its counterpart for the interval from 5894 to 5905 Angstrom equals 2.03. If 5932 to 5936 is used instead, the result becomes 2.08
